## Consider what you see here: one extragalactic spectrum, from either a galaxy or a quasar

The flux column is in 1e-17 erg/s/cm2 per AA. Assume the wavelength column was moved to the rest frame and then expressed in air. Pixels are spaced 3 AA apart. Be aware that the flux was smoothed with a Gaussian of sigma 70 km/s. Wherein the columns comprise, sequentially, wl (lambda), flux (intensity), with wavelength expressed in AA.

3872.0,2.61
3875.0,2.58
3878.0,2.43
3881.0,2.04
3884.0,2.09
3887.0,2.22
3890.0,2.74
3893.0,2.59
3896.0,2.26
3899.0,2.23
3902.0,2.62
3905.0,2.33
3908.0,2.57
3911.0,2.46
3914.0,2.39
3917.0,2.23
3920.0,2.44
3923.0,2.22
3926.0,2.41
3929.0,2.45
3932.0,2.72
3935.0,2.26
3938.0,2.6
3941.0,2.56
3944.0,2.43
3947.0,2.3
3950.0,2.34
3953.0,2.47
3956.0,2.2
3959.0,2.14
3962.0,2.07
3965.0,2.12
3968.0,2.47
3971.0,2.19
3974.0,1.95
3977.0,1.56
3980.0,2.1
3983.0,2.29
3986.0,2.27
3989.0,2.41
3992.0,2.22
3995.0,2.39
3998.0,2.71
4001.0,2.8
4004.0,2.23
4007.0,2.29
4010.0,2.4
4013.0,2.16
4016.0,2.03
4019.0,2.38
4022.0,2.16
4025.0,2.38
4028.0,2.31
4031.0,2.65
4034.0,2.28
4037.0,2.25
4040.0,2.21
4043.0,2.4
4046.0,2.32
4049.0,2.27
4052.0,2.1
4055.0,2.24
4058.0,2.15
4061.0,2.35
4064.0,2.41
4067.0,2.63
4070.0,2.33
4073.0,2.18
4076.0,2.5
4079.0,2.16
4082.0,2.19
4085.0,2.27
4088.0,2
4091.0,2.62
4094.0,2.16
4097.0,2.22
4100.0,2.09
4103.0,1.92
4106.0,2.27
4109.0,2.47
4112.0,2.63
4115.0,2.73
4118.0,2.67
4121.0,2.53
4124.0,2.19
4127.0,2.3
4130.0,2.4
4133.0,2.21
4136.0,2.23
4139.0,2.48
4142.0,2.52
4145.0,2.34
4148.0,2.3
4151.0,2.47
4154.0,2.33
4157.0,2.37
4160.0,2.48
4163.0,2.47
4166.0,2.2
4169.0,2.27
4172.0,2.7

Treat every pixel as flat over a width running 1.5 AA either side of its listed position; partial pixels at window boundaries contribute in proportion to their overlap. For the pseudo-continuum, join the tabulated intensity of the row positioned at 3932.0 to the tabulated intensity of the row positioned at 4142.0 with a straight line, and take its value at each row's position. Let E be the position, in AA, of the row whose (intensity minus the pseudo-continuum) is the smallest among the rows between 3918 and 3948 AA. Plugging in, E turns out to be 3923.0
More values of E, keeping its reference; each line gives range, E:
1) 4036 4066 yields 4052.0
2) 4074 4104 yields 4103.0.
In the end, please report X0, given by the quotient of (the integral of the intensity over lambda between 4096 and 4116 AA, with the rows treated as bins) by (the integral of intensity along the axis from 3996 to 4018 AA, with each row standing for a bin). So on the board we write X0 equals 0.89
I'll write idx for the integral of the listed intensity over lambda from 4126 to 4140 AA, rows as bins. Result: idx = 32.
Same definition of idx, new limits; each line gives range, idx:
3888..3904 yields 40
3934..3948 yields 34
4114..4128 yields 35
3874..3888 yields 32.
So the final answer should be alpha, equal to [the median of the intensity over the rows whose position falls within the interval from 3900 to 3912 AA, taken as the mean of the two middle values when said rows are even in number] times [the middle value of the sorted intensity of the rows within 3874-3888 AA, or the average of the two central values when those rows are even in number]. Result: 5.58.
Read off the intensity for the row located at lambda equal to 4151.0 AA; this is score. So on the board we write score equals 2.47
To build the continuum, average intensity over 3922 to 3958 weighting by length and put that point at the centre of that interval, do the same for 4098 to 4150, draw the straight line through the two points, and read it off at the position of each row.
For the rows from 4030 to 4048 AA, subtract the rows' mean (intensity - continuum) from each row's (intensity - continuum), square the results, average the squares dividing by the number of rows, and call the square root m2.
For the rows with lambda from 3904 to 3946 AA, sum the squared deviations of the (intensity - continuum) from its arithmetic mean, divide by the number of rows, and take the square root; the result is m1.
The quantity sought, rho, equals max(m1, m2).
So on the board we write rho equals 0.15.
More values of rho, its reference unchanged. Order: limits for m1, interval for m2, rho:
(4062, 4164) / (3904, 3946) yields 0.19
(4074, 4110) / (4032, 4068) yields 0.20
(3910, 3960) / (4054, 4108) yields 0.18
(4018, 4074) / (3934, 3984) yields 0.24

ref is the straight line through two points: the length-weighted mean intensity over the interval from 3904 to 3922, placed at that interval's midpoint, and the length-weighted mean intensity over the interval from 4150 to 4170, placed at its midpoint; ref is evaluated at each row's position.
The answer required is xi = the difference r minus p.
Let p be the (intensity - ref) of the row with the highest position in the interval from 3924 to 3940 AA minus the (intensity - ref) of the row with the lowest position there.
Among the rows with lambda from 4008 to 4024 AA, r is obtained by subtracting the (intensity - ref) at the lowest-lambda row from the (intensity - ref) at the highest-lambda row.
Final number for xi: -0.43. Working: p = 0.19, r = -0.24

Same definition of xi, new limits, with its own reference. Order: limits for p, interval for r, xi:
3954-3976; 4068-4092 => 0.54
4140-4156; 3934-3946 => 0.36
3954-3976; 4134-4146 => 0.36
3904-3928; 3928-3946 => -0.10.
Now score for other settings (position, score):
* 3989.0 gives 2.41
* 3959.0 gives 2.14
